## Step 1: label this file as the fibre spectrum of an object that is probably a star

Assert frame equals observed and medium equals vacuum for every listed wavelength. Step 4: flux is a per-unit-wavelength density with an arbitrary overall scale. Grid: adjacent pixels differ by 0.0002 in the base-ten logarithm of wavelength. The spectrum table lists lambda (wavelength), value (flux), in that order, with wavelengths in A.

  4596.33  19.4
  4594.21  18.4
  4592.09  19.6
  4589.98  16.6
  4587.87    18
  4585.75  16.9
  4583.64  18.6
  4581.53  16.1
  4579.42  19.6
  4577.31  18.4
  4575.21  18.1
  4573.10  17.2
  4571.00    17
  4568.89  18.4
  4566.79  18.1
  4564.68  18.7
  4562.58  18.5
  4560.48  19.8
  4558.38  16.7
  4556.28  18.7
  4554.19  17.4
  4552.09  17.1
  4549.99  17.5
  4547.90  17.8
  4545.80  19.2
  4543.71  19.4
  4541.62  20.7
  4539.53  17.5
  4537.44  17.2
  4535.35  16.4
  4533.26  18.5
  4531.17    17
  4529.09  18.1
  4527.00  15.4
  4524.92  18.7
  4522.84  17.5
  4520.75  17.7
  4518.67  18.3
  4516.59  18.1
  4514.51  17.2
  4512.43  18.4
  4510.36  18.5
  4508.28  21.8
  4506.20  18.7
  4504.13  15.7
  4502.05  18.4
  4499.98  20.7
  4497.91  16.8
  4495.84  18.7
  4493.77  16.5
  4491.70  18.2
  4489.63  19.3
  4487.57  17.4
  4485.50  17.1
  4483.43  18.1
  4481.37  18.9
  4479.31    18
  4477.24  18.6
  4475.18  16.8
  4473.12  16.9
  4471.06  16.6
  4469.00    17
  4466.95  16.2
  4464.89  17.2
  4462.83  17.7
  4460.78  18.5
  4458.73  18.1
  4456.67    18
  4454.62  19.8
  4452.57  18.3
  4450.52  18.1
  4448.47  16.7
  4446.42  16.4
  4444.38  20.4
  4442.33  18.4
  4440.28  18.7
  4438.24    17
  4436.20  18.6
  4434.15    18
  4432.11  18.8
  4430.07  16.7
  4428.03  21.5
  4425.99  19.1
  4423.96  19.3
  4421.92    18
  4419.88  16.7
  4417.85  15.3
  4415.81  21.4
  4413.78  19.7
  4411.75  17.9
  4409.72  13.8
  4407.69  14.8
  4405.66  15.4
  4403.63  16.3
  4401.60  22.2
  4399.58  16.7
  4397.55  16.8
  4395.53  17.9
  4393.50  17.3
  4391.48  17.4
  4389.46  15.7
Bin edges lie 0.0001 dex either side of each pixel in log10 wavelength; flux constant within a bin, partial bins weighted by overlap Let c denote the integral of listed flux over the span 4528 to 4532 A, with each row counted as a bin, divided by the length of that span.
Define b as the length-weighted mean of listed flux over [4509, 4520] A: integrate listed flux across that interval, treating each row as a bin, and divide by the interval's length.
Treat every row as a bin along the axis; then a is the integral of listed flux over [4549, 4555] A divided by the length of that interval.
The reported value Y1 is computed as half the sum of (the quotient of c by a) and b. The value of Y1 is 9.61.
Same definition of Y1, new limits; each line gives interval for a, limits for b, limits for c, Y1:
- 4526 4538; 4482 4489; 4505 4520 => 9.41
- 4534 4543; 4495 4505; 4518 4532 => 9.53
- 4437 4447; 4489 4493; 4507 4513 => 9.80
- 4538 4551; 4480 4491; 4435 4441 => 9.57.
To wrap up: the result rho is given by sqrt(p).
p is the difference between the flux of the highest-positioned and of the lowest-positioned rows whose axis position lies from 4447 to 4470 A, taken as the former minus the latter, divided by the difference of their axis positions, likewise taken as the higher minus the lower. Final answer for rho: 0.12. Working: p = 0.01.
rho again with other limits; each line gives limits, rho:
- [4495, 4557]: 0.00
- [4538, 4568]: 0.15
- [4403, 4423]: 0.30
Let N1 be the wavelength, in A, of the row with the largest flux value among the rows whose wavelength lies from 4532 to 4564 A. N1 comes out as 4541.62 A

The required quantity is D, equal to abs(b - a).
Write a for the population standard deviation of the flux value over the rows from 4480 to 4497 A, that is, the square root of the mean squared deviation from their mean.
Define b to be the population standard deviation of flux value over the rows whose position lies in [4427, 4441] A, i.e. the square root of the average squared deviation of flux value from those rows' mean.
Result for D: 0.56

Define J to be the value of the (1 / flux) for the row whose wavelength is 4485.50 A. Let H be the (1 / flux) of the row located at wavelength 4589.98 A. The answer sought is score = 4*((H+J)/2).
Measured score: 0.237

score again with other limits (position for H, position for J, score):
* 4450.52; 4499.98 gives 0.207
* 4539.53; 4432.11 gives 0.221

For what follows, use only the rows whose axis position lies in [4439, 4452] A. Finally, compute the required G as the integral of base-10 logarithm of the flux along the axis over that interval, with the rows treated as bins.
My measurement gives 16.3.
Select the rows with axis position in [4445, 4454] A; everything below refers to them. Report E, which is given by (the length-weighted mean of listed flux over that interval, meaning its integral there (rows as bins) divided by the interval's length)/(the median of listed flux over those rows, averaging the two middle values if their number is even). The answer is 1.01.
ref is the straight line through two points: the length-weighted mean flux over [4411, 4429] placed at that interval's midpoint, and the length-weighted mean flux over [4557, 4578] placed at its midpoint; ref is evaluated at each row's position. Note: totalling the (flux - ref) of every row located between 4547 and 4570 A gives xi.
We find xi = -0.8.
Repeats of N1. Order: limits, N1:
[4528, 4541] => 4533.26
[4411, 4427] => 4415.81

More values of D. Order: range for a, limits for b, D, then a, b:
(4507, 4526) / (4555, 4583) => 0.22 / 1.27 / 1.0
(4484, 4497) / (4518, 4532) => 0.05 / 0.96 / 1.0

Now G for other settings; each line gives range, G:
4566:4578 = 15.0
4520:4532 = 14.9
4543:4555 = 15.1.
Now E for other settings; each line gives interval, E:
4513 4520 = 0.99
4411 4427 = 0.99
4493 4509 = 0.99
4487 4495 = 1.01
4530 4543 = 1.03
